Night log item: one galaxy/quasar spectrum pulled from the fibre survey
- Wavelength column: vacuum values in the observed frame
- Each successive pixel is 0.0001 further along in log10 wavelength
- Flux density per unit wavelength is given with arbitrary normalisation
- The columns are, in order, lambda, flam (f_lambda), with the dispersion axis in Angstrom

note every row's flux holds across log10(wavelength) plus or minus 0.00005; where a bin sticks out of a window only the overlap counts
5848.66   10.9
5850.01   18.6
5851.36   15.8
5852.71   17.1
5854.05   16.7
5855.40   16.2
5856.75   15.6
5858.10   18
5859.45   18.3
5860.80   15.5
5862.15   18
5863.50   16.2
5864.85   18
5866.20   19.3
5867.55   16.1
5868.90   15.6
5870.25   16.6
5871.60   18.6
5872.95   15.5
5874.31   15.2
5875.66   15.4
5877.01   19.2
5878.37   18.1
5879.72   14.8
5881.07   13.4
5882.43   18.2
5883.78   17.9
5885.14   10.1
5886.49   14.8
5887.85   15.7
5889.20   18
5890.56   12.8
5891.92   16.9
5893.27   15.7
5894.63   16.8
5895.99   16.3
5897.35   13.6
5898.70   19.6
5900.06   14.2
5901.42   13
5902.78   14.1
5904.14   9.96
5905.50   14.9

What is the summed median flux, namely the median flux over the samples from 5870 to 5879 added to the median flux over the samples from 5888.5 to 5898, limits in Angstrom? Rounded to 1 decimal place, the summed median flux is 32.9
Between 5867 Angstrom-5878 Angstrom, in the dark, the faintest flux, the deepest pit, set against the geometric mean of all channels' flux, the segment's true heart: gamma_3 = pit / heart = 0.92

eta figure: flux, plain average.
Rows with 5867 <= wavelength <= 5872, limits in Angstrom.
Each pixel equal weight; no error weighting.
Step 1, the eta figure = 16.7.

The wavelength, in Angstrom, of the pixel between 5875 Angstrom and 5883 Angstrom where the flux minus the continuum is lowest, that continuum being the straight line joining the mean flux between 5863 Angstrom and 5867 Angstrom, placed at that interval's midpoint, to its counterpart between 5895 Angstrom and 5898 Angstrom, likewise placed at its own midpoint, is 5881.07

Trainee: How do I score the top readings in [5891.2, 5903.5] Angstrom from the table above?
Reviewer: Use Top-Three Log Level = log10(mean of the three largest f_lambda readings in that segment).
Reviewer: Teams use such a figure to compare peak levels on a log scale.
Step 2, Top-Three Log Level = 1.25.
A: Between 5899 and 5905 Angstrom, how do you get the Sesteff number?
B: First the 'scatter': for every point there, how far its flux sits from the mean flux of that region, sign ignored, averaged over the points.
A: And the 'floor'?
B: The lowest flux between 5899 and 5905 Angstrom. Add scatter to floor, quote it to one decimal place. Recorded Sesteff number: 11.4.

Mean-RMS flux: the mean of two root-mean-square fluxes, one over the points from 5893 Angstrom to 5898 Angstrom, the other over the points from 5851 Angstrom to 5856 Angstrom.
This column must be 16.1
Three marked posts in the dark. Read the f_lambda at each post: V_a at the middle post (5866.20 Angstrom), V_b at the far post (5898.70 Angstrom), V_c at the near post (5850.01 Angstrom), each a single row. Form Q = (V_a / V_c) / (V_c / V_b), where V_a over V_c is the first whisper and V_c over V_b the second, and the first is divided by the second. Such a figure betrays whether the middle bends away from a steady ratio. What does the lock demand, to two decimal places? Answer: 1.09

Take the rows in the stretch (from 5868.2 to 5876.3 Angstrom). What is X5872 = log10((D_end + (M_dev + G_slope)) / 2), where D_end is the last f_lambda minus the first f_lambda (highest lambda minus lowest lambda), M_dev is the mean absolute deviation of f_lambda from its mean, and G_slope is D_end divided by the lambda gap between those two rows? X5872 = -0.4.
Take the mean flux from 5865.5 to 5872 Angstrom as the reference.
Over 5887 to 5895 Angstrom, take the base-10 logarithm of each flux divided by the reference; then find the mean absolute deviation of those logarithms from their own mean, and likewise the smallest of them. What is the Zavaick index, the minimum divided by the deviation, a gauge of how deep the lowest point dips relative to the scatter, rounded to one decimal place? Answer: -3.7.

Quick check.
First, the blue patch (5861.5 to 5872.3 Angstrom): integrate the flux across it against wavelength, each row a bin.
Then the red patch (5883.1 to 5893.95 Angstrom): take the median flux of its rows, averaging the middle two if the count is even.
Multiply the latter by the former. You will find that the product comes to 2935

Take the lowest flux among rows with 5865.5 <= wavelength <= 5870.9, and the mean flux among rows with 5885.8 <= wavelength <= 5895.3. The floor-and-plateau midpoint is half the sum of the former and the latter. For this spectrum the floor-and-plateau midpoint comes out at 15.7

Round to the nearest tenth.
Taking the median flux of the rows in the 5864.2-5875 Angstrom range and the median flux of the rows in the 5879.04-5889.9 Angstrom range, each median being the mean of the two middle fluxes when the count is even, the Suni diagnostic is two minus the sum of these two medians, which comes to -29.6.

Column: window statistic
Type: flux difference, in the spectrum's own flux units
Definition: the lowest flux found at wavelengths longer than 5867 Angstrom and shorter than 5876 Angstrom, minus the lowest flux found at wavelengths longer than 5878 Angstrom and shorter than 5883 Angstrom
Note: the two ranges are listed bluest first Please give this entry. 1.8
